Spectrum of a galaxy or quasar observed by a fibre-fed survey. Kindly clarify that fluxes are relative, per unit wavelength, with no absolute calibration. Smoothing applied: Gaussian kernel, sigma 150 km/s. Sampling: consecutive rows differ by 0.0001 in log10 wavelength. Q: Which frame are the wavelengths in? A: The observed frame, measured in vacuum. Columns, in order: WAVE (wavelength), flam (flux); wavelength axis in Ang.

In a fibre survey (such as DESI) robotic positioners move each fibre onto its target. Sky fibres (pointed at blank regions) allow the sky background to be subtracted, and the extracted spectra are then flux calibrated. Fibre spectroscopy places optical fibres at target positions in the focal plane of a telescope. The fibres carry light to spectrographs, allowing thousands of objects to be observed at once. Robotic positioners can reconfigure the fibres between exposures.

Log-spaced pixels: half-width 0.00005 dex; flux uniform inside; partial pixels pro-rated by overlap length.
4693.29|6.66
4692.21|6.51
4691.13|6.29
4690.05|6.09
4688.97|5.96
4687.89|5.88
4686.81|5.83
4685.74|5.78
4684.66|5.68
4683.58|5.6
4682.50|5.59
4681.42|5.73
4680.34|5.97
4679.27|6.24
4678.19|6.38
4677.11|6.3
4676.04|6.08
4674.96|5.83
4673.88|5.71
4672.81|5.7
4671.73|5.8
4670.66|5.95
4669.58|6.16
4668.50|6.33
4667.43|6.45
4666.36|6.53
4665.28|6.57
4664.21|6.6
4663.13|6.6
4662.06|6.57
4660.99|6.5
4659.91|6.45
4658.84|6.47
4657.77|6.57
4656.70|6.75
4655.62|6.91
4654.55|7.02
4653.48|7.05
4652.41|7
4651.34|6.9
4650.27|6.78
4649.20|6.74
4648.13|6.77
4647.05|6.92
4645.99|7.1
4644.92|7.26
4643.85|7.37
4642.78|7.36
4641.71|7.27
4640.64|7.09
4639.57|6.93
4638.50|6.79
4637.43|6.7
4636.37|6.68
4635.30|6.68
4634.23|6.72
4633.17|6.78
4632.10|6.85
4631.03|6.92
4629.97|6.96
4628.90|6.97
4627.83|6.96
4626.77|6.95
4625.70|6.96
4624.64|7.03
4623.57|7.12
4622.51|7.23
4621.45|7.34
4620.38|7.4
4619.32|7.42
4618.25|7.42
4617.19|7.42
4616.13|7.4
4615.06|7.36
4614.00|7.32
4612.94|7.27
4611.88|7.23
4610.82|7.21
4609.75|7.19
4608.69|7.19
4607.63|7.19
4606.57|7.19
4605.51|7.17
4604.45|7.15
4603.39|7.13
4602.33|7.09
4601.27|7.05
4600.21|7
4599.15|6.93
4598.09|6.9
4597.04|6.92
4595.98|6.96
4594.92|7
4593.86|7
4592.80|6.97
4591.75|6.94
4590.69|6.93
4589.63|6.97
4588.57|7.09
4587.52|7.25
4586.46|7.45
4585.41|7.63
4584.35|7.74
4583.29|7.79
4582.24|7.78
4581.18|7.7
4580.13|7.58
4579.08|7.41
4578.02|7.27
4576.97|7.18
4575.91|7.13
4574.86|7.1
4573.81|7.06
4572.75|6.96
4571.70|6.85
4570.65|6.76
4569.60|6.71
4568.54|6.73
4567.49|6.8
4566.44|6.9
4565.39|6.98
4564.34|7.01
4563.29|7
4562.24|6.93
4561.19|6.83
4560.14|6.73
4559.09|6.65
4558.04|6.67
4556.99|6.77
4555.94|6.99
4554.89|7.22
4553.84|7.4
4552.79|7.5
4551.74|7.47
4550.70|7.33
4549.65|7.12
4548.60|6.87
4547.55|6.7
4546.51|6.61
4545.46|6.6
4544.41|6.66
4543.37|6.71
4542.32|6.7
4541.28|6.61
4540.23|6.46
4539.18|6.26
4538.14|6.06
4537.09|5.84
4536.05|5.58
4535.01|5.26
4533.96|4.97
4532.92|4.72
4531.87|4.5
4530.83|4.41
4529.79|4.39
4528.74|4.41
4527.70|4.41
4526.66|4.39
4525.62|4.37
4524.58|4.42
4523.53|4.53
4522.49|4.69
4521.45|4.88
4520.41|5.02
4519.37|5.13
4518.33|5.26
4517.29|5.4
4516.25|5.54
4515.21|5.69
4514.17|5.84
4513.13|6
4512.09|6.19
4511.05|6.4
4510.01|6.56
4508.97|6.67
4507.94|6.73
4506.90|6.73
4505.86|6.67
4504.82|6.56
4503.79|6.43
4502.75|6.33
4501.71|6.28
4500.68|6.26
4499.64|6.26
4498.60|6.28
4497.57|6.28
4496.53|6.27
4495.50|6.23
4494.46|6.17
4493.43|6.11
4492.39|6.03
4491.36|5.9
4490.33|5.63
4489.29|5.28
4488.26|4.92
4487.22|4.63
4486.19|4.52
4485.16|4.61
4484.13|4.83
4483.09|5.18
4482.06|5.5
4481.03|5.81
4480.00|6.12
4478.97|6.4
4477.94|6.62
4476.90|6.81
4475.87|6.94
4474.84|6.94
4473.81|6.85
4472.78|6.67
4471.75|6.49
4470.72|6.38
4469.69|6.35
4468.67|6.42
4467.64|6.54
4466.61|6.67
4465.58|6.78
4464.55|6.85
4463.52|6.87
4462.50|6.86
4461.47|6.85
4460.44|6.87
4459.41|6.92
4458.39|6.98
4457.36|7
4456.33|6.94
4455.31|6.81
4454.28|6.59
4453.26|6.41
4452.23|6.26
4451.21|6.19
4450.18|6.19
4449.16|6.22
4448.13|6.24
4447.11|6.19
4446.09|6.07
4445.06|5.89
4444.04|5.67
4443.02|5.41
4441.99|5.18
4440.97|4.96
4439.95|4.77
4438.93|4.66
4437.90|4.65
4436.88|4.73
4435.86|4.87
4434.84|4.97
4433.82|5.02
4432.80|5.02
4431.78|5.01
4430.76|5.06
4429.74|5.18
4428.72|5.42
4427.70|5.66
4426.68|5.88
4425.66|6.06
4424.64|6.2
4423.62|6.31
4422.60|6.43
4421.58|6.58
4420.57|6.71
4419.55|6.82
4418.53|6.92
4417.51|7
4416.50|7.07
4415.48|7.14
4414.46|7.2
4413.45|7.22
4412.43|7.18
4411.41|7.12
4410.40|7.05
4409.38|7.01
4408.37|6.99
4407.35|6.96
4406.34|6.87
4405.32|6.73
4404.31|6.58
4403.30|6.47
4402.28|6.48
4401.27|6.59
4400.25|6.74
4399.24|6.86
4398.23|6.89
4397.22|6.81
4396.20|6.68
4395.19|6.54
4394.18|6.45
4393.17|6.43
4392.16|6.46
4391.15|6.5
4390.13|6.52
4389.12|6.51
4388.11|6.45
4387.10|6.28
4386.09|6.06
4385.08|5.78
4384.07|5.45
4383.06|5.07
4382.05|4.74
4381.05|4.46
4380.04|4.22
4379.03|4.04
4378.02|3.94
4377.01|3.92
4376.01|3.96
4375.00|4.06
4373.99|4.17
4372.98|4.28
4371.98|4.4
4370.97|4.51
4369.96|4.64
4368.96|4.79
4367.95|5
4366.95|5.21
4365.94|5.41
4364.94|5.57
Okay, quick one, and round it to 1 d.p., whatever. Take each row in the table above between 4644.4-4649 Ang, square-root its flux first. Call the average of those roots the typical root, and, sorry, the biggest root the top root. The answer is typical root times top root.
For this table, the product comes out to 7.1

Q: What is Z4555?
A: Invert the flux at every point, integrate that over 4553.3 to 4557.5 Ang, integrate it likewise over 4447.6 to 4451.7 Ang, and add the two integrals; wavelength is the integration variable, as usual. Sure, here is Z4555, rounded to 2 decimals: 1.25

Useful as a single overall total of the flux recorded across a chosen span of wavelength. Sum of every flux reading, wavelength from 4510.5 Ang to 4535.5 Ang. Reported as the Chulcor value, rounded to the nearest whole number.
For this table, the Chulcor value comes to 121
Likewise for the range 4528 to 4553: 146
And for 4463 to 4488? 148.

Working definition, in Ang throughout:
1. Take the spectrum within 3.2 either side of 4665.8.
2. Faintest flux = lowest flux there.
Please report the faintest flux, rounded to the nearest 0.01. 6.33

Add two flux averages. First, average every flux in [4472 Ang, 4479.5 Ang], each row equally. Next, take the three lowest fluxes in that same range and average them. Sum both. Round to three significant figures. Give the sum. 13.3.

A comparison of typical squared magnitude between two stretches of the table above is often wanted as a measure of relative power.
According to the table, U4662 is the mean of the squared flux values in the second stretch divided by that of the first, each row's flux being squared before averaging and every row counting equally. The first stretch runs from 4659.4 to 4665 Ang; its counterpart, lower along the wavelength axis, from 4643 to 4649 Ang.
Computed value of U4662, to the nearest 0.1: 1.2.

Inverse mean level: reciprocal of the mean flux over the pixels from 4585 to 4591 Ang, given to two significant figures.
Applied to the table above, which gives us 0.14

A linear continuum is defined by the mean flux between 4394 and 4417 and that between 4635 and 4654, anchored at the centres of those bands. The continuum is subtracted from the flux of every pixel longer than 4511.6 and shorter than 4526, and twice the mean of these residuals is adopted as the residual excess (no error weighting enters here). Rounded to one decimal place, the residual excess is -3.4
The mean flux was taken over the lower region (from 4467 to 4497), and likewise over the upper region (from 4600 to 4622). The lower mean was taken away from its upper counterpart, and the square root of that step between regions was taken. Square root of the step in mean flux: 1.13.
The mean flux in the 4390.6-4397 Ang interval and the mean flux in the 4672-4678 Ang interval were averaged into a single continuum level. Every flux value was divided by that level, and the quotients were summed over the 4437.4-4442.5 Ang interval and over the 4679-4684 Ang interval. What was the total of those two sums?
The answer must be 8.6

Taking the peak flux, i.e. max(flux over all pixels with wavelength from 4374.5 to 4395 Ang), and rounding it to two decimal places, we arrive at 6.52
